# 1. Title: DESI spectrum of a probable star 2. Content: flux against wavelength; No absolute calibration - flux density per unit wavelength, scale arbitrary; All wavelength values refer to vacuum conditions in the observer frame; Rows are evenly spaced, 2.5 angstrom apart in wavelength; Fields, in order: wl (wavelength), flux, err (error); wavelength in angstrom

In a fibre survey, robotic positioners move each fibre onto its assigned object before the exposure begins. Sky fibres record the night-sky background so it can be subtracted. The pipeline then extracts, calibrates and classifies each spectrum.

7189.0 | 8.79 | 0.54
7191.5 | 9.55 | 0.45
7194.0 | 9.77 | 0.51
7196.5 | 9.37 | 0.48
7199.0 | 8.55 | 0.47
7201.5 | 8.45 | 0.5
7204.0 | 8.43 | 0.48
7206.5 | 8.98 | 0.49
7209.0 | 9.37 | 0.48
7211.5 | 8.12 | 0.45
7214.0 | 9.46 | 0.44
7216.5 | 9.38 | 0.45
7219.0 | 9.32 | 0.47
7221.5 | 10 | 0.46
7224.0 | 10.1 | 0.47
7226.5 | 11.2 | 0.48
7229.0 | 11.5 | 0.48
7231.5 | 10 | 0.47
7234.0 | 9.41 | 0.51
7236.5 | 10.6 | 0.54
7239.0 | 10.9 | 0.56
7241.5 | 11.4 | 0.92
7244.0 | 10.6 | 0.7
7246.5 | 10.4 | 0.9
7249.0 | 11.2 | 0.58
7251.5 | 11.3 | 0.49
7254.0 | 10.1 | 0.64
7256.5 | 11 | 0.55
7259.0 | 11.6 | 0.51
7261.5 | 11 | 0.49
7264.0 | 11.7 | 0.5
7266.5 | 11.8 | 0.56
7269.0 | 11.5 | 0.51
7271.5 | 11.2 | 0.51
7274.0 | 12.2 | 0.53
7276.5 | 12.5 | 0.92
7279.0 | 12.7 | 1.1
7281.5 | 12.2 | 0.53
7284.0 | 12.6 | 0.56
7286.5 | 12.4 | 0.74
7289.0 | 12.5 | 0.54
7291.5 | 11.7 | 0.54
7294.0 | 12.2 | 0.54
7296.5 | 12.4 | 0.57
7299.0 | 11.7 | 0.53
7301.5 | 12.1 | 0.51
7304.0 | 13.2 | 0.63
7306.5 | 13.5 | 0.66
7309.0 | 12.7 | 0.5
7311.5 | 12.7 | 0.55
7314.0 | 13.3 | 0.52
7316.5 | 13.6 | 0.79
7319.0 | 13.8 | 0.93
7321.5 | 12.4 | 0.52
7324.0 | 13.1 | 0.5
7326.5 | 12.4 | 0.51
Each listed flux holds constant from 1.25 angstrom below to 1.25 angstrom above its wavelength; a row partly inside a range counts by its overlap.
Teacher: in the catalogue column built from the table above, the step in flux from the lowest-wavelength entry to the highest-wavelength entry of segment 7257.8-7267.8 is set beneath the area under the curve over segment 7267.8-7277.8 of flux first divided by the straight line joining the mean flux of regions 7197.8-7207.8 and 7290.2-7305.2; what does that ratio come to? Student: 53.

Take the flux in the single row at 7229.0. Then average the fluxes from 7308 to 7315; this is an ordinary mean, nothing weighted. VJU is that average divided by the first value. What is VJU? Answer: 1.12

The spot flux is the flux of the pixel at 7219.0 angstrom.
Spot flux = 9.32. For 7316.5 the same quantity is 13.6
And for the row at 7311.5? 12.7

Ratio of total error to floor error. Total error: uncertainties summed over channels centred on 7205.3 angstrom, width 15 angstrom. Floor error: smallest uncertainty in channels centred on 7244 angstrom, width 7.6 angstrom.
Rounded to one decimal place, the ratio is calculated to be 4.1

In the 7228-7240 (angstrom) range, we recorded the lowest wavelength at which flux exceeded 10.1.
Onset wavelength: 7229.0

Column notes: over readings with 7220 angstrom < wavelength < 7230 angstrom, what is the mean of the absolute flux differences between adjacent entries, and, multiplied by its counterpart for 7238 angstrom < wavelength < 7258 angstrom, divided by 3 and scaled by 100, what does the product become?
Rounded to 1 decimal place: 10.7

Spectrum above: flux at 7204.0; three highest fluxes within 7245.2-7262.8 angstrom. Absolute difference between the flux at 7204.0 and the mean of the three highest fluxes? 2.9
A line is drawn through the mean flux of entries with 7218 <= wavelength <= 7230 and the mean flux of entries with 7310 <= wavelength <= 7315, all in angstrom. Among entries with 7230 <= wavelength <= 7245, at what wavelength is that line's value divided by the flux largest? 7234.0 angstrom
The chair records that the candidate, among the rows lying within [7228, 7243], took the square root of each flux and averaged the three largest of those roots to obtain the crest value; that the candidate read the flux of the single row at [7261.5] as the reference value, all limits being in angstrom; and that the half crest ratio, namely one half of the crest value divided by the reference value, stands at 0.153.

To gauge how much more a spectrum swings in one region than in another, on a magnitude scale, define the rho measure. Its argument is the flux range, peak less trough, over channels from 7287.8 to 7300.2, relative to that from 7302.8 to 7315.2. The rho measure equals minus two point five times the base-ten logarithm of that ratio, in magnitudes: 0.0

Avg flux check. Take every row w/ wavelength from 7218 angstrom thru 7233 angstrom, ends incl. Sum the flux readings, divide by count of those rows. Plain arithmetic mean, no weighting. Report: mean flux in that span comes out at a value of 10.4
